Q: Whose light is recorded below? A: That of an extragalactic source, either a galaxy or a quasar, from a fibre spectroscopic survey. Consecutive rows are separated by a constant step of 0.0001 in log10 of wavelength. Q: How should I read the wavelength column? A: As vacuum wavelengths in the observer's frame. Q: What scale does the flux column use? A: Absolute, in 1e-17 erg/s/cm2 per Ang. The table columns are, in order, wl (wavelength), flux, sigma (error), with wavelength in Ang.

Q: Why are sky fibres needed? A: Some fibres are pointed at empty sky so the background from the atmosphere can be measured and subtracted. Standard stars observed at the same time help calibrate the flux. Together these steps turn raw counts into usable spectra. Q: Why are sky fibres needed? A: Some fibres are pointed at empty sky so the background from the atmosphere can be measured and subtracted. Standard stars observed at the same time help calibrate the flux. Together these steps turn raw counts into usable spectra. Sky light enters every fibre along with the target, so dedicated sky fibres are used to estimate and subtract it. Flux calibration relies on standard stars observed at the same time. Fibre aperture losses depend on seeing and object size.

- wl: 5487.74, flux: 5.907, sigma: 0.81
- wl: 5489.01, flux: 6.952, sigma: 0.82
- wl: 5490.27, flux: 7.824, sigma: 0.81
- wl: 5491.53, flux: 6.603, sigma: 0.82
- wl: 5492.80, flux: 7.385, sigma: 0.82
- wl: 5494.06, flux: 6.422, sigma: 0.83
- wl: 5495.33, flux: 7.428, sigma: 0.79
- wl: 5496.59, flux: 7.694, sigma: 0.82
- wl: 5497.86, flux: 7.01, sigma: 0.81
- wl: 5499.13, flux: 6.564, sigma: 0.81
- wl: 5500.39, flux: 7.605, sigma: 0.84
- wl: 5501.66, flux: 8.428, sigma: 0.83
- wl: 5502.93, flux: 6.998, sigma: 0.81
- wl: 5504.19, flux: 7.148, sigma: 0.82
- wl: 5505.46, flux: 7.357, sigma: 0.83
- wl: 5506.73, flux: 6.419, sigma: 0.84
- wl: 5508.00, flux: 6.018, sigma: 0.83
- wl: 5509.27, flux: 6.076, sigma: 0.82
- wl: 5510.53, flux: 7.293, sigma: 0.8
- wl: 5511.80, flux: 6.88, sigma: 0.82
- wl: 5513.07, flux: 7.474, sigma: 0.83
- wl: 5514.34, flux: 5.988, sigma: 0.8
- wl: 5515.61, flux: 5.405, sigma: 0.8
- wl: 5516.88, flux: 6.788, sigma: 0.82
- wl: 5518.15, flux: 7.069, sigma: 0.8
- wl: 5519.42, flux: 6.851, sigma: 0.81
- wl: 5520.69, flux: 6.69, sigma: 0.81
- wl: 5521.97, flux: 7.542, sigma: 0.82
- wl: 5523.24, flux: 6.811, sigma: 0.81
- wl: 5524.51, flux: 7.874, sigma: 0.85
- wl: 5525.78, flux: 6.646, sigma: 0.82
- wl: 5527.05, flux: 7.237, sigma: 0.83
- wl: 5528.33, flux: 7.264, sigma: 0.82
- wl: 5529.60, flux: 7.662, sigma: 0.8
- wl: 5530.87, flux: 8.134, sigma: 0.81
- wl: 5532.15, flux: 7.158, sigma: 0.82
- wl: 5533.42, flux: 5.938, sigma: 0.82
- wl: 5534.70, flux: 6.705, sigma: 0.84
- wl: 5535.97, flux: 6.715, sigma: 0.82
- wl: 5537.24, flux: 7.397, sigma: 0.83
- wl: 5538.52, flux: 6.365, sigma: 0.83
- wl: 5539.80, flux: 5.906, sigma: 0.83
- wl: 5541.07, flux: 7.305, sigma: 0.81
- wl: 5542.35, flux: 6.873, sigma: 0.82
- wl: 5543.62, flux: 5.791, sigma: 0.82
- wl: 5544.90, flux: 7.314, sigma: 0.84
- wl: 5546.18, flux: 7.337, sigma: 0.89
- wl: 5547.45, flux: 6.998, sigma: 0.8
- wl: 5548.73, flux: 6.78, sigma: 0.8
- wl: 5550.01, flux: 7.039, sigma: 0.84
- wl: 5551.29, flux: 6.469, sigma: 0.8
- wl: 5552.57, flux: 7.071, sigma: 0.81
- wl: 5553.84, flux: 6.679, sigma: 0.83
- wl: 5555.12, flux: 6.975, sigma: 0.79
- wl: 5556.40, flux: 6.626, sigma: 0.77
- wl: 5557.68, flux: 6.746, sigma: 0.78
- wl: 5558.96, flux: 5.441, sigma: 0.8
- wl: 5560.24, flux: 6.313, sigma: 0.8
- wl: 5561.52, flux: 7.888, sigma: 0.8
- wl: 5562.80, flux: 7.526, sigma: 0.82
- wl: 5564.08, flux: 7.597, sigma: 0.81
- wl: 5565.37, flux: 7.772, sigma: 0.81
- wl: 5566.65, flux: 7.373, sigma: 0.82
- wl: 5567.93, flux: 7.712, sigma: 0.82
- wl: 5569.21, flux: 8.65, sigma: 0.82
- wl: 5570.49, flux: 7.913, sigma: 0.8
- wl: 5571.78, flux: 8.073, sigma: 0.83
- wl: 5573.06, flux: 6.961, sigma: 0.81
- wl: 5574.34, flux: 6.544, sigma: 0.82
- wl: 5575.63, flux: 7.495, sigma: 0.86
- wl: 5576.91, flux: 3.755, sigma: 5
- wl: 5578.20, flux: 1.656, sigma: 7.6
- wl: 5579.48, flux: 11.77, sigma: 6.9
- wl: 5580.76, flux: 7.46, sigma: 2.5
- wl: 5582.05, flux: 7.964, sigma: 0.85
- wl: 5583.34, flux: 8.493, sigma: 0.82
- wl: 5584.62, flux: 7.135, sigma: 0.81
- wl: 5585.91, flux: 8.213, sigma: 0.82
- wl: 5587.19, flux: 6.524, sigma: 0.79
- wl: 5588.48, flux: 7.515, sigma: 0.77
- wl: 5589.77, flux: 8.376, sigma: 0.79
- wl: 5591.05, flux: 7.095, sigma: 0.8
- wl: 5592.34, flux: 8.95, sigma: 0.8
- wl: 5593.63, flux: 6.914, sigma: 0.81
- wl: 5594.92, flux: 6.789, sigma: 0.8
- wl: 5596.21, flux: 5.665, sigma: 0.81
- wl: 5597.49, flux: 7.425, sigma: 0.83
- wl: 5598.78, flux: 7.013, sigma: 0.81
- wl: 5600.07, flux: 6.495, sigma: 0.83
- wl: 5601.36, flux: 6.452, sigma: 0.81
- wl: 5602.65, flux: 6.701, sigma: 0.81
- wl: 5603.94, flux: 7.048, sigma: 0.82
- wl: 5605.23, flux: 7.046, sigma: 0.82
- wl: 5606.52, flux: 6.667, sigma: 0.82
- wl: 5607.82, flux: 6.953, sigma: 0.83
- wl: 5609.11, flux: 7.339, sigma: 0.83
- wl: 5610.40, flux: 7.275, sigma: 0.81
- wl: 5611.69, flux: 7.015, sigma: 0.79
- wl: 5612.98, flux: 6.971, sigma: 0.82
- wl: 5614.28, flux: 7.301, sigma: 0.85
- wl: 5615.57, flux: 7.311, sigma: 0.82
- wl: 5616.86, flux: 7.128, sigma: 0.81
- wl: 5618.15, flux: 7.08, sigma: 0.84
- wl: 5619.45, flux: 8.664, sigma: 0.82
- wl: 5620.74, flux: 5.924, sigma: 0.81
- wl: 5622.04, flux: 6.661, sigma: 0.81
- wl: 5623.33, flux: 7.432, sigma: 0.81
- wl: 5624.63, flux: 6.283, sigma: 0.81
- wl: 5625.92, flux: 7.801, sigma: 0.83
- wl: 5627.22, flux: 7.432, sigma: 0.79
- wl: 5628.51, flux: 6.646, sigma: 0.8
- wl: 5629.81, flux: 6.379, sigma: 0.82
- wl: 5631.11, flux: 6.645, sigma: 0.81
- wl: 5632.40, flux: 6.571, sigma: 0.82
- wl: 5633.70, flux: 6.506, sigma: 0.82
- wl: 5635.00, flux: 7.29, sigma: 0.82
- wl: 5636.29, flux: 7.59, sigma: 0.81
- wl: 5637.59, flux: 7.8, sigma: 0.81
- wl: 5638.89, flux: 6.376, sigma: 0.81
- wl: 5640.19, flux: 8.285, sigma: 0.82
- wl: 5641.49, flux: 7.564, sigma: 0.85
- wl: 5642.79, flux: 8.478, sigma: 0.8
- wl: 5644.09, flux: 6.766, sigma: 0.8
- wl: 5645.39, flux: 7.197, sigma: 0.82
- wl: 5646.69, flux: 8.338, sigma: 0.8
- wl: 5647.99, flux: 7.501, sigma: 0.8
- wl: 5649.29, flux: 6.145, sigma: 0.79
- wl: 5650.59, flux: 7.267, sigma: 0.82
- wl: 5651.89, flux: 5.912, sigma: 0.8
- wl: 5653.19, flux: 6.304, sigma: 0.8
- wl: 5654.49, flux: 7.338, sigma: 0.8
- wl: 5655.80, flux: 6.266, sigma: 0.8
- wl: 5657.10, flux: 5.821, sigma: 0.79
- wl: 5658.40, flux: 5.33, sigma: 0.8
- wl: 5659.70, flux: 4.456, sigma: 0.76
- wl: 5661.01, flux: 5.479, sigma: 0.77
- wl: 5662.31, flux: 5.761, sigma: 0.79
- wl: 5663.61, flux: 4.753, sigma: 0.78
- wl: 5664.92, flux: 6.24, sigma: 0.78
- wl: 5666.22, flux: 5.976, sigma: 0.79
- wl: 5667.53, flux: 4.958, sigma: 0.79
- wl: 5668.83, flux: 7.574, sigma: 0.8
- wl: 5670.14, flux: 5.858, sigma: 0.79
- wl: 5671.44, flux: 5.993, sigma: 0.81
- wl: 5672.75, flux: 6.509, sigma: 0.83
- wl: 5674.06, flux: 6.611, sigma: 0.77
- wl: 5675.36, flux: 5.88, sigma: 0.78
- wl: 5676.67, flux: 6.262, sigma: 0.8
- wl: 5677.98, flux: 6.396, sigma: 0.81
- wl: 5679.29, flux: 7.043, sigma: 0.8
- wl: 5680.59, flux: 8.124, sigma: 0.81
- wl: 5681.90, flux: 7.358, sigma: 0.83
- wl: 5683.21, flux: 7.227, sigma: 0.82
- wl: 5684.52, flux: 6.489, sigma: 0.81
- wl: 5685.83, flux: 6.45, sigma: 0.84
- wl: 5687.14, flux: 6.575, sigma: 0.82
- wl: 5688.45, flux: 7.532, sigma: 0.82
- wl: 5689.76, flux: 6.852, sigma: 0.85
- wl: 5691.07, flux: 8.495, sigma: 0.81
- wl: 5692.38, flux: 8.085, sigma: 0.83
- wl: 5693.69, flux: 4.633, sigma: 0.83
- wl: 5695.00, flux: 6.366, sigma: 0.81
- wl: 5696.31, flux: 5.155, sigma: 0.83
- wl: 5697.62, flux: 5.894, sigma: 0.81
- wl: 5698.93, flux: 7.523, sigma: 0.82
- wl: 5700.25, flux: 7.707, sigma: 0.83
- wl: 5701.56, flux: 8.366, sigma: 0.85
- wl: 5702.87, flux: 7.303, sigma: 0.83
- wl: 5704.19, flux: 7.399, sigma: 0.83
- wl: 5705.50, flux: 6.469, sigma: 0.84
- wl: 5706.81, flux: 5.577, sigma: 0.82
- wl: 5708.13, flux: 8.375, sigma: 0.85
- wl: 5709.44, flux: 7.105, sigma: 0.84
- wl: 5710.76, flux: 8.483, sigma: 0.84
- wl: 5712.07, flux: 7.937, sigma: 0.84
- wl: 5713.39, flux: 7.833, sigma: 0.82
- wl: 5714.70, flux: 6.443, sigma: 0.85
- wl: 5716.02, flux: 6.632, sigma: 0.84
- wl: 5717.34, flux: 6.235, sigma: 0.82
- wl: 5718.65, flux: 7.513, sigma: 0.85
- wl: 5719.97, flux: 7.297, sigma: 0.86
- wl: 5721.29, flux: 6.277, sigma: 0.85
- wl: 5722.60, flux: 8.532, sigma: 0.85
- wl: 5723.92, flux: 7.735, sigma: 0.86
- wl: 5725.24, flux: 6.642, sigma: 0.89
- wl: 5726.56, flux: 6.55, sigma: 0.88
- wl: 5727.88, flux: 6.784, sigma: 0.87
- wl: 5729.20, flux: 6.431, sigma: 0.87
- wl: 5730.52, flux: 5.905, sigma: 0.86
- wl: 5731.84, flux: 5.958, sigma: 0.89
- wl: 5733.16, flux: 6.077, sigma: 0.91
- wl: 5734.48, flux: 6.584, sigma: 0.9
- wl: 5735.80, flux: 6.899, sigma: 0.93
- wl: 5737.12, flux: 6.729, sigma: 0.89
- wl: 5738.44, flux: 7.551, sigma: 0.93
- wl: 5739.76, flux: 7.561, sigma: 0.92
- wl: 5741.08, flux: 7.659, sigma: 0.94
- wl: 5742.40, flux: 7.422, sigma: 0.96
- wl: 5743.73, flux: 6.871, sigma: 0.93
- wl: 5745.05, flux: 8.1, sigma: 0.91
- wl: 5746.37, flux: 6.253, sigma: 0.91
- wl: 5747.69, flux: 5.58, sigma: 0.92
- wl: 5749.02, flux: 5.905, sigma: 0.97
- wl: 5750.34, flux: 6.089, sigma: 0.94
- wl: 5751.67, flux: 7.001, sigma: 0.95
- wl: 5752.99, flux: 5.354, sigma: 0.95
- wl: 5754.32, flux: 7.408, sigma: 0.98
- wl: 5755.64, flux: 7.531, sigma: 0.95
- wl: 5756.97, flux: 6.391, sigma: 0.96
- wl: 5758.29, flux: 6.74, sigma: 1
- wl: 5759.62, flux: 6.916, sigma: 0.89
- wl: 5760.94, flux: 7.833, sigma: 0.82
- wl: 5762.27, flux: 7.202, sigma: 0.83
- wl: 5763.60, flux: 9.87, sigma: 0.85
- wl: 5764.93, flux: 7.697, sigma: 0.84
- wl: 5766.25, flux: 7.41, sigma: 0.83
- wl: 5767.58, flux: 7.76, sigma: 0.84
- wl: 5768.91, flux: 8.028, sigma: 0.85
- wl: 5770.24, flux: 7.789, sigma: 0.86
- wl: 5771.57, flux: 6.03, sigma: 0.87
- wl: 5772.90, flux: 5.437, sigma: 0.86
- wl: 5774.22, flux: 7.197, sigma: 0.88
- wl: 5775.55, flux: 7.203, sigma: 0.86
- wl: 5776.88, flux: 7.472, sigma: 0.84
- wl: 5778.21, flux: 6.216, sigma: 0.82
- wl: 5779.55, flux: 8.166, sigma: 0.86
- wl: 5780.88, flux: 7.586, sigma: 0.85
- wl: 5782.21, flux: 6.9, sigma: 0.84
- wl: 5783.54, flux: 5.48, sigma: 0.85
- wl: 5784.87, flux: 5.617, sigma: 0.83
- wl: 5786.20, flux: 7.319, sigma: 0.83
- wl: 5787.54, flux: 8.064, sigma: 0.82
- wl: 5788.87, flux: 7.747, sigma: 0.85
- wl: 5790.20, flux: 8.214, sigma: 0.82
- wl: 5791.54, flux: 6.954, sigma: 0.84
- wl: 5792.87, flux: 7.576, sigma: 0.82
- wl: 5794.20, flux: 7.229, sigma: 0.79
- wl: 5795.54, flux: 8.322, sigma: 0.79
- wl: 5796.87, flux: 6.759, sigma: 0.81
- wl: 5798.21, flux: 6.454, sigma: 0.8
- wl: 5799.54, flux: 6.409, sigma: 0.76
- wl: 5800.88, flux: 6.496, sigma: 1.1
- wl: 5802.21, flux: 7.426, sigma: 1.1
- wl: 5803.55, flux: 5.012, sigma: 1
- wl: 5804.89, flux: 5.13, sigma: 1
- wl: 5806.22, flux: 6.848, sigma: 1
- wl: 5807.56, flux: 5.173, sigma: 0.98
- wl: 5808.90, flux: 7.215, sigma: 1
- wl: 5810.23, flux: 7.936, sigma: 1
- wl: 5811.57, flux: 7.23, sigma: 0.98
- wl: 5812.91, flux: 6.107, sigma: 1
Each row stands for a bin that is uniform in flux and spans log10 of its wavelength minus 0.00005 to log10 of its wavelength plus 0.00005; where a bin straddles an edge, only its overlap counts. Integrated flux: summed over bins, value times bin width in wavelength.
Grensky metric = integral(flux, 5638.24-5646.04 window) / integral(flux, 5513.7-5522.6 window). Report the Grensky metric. 1.0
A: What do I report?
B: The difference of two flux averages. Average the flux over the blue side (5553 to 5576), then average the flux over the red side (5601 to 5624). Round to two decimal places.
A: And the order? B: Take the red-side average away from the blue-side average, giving 0.18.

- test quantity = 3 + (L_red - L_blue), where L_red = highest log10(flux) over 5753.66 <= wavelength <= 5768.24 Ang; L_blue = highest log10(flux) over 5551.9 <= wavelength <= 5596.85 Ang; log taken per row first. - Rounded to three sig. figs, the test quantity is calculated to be 2.92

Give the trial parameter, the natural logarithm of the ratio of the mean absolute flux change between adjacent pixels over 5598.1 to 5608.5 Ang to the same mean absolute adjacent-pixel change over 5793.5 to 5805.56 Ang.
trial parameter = -1.1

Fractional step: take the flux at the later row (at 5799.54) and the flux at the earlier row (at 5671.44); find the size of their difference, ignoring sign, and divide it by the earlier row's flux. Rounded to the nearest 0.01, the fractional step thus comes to 0.07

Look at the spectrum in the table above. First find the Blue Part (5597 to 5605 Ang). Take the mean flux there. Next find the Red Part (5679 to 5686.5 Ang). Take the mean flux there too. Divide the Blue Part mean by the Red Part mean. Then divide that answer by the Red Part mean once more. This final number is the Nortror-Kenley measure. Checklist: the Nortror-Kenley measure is 0.135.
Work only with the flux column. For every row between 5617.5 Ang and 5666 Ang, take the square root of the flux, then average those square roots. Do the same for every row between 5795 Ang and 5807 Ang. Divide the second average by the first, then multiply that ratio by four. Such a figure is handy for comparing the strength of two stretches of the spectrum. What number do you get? 3.93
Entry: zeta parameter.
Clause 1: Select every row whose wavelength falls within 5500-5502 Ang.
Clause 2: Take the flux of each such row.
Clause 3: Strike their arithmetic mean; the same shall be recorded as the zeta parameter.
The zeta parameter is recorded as 8.0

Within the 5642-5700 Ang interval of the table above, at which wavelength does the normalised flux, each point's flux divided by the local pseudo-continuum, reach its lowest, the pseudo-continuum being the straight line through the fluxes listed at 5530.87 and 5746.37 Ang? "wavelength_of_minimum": 5659.70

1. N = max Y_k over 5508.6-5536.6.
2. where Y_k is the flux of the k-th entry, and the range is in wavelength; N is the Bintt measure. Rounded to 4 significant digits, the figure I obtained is 8.134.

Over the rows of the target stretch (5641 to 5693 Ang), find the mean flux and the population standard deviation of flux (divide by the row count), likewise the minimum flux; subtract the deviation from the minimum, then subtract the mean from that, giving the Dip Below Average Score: -3.2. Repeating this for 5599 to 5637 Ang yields -1.6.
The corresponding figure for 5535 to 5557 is -1.5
